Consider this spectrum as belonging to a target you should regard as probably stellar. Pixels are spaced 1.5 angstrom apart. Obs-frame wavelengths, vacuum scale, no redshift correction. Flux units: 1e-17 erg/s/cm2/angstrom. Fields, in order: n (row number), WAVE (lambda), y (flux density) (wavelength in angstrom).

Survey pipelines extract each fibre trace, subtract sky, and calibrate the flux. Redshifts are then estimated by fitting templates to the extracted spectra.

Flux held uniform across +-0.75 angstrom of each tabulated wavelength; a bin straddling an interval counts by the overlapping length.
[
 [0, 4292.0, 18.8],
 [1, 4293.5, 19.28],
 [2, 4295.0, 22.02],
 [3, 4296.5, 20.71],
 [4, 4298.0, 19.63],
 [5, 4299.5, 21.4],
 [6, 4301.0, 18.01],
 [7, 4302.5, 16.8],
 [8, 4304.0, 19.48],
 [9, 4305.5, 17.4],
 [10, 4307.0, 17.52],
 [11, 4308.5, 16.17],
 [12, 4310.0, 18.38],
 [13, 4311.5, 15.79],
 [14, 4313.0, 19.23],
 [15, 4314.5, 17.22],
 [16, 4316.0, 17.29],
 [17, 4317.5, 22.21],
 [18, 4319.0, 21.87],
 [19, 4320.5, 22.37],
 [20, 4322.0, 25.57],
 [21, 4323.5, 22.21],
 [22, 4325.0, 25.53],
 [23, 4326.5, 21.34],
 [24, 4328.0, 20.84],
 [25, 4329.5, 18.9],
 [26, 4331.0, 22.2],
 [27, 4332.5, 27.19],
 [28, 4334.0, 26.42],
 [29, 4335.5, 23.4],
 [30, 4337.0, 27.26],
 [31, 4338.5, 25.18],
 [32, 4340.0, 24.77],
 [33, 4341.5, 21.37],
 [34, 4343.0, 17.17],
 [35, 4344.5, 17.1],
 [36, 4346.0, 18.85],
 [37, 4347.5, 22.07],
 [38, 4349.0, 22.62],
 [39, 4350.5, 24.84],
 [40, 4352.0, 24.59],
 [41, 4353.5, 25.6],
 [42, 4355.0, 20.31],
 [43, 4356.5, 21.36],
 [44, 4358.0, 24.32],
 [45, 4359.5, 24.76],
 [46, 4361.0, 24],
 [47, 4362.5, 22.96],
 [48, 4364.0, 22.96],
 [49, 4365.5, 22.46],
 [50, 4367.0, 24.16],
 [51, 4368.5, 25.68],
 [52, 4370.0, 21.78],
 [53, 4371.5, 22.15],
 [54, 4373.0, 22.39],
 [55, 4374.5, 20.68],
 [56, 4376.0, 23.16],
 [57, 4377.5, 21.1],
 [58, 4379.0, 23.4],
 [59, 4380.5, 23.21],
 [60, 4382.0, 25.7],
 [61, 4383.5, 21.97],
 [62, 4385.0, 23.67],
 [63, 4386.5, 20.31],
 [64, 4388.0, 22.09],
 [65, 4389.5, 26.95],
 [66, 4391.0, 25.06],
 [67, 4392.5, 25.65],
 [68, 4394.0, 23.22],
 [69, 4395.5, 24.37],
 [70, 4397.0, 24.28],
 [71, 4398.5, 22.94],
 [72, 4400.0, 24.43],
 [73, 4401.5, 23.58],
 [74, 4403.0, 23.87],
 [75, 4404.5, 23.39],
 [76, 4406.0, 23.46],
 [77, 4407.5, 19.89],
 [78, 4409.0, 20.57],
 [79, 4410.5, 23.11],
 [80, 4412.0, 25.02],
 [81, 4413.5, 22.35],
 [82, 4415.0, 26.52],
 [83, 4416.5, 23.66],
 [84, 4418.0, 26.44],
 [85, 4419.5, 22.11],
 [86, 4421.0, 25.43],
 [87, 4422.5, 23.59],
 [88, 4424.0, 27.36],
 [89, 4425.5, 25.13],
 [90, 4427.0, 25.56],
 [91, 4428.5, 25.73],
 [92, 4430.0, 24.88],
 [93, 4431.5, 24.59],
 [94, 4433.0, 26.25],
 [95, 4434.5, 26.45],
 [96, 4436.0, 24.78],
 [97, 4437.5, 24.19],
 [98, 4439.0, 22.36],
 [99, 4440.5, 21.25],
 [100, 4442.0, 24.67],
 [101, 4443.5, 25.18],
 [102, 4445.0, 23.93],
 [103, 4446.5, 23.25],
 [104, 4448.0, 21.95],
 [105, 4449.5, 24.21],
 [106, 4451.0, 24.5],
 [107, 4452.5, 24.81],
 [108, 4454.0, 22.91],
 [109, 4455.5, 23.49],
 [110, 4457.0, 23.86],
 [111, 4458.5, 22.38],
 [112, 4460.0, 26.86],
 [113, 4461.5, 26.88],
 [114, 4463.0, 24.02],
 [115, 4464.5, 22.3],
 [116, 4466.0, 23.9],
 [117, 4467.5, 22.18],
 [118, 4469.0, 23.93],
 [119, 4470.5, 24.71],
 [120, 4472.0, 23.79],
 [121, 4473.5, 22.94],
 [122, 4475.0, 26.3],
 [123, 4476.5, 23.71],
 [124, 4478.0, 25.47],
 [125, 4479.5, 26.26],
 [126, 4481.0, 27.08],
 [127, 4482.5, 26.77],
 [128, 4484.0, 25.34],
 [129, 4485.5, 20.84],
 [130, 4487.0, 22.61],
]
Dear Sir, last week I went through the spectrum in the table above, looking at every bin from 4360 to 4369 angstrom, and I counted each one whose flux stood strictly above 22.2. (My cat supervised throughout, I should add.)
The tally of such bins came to 6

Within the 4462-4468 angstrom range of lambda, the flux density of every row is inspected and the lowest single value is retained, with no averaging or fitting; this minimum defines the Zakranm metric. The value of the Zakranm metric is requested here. 22.18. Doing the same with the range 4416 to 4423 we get 22.11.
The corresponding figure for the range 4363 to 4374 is 21.78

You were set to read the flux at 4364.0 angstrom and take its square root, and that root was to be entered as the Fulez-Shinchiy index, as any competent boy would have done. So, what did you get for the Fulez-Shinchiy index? 4.79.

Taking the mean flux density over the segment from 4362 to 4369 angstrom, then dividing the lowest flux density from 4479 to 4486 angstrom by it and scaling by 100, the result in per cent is 88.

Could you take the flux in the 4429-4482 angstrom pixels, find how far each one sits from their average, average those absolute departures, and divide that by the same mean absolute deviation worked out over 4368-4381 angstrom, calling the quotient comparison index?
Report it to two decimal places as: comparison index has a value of 1.08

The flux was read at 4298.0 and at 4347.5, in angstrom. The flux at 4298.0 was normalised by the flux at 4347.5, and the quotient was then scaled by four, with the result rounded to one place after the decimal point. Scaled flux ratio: 3.6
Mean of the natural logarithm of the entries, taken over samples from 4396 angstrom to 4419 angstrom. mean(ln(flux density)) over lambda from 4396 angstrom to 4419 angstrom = 3.16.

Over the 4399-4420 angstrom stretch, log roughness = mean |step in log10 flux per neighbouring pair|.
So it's 0.039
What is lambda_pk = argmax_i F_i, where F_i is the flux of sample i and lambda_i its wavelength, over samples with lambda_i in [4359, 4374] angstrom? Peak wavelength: 4368.5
